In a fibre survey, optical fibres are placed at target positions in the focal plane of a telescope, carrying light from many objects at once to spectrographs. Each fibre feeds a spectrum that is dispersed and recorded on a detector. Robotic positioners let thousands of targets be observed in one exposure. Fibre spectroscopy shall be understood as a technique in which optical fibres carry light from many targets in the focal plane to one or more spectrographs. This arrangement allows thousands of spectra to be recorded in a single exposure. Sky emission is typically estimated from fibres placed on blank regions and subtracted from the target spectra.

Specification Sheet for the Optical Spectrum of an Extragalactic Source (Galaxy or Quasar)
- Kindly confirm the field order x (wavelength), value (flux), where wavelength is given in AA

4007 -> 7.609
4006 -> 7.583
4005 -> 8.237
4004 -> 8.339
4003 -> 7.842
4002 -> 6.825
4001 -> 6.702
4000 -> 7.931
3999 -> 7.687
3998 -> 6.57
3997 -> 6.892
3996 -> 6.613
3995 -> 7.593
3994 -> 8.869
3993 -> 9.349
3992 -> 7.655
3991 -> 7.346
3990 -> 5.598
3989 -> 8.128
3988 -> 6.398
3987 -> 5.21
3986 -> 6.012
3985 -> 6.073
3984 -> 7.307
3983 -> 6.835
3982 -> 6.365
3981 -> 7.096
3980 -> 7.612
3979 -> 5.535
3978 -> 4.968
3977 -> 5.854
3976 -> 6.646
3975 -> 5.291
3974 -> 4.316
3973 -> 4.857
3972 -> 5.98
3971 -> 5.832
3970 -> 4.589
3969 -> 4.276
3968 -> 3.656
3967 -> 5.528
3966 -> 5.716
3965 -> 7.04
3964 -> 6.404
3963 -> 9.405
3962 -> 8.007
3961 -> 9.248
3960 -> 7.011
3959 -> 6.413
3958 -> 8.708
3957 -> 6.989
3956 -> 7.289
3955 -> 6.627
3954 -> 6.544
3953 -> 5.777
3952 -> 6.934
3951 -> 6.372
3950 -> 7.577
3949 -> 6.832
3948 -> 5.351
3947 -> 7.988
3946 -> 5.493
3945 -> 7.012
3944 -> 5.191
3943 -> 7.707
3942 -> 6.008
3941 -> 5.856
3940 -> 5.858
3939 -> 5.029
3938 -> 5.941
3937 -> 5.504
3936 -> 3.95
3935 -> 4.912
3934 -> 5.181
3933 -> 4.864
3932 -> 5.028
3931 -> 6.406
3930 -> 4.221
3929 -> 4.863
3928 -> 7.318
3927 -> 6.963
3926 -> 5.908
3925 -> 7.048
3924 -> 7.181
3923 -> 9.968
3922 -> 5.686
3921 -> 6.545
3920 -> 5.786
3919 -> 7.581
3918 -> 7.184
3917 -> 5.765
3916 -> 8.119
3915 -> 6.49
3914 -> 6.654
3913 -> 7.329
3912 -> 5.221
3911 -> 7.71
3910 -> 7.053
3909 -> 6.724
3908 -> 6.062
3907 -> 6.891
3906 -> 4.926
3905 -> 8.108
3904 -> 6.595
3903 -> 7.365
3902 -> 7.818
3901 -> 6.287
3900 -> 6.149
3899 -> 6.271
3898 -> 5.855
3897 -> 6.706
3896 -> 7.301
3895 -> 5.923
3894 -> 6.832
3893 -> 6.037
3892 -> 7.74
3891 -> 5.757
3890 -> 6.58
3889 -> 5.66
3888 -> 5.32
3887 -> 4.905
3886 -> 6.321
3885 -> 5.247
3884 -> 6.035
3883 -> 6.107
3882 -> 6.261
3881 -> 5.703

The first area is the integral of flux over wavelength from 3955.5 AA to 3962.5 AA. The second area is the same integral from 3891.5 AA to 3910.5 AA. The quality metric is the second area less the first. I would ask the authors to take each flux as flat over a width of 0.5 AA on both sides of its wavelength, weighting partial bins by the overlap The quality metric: 73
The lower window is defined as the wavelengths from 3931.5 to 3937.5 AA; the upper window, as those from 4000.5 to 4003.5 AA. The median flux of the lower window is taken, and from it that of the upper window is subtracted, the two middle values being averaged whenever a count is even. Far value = -1.9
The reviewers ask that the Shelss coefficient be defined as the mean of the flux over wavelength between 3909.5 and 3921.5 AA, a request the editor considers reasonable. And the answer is 6.8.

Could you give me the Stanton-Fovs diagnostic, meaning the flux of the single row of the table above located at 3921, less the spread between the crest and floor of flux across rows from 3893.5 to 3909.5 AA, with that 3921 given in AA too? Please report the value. 3.4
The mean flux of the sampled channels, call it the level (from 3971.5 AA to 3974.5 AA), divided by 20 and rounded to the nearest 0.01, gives 0.25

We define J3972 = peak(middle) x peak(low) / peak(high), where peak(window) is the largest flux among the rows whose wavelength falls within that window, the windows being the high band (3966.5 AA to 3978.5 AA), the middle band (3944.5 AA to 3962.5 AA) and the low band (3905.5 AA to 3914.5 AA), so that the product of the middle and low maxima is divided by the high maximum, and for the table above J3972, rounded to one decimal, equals 10.7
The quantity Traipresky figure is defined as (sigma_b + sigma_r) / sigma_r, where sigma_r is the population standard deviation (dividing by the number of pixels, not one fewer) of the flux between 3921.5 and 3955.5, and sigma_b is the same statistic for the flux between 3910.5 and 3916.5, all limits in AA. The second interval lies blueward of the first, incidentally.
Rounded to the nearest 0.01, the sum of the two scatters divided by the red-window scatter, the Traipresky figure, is 1.79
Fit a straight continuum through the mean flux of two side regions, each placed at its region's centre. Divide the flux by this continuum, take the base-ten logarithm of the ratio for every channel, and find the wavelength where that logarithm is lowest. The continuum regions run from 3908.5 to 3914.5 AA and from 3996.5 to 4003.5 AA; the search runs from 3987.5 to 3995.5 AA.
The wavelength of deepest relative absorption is 3990 AA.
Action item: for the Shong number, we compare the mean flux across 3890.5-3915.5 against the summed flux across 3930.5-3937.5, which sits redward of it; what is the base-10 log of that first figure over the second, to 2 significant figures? -0.73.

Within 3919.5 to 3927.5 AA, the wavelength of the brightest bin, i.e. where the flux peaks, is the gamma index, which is 3923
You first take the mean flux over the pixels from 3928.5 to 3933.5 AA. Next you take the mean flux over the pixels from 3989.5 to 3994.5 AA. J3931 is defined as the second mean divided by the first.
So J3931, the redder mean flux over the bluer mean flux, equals 1.5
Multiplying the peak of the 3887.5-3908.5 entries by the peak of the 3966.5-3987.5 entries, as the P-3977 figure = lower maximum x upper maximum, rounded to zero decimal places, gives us 62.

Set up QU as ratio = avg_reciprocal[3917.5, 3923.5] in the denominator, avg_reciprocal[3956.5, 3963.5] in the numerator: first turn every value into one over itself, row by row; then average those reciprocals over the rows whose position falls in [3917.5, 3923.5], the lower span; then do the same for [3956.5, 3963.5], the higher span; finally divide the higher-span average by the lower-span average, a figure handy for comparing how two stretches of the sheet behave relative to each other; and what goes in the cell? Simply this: 0.88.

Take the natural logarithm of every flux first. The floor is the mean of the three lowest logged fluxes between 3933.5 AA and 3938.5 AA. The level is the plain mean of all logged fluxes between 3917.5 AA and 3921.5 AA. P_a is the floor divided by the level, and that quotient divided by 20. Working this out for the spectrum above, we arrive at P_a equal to 0.040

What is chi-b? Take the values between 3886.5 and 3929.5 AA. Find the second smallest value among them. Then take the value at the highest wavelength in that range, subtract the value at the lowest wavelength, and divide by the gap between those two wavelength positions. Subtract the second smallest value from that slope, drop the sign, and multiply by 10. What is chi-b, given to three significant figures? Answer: 49.1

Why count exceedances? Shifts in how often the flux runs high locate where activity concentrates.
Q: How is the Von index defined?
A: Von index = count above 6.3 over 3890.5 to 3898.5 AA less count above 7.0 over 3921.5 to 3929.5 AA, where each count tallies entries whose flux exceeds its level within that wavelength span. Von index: 0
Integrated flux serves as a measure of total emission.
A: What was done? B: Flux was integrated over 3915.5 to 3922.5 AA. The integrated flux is 47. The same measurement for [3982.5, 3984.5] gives 14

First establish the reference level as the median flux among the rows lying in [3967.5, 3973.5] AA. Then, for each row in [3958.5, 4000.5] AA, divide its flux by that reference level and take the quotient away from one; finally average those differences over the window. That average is -0.39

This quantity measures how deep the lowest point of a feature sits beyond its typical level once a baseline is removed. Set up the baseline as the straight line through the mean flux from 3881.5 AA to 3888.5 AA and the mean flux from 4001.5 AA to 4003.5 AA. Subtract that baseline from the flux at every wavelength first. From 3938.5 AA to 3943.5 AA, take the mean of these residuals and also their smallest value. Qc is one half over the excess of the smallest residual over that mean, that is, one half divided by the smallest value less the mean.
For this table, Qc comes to -0.48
